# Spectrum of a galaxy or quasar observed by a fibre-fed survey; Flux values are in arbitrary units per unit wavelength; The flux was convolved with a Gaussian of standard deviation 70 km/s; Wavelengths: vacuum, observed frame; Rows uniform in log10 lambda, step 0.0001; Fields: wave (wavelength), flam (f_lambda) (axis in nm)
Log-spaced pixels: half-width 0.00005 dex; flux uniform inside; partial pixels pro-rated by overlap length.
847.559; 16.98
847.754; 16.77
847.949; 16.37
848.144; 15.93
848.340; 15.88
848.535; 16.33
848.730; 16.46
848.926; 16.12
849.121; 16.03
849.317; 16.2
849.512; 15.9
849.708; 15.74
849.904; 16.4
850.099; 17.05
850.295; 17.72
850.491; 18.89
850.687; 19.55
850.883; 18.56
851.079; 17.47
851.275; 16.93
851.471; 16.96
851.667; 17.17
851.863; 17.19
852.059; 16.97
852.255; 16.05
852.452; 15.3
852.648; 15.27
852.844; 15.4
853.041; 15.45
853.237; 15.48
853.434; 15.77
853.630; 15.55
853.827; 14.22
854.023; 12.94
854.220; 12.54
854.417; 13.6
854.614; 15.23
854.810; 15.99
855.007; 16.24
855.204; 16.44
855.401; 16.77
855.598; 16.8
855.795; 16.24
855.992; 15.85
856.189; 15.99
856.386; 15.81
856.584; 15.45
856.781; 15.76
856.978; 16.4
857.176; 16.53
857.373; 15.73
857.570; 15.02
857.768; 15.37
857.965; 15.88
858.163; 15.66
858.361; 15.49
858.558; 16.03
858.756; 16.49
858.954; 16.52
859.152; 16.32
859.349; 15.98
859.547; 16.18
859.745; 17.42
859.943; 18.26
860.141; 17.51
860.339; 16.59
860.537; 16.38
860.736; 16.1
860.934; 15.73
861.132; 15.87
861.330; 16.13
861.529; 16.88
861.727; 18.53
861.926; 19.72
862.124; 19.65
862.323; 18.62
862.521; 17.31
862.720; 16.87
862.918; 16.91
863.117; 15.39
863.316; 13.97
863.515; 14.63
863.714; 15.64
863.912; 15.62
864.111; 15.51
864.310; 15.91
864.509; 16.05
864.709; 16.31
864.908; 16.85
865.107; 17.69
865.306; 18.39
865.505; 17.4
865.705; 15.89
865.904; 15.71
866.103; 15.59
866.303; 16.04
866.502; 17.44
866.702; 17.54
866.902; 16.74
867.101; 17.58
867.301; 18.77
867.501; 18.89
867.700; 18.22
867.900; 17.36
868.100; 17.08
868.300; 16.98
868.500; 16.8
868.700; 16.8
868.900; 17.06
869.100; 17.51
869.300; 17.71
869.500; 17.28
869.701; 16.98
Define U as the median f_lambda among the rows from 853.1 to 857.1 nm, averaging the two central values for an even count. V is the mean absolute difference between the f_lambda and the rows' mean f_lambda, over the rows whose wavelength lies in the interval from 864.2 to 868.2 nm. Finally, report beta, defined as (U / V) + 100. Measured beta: 118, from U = 15.8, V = 0.9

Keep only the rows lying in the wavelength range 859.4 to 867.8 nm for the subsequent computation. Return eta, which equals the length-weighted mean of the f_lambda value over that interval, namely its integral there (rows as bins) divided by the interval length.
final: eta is 16.9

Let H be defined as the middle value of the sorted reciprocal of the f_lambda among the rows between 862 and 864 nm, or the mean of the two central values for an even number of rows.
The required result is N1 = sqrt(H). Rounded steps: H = 0.0616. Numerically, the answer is 0.248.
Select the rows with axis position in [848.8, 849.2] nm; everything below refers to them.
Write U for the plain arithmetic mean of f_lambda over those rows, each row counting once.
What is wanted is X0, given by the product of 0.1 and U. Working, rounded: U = 16.1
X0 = 1.61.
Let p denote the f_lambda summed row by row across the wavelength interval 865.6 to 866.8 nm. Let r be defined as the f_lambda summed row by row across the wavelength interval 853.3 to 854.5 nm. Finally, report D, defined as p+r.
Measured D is 183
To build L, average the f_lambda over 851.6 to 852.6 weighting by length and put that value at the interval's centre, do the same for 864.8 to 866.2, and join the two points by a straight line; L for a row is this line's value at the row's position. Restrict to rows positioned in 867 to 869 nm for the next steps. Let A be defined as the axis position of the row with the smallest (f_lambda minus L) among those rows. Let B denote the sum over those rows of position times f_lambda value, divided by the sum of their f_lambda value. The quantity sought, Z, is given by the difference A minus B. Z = 0.72 nm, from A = 868.700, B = 867.98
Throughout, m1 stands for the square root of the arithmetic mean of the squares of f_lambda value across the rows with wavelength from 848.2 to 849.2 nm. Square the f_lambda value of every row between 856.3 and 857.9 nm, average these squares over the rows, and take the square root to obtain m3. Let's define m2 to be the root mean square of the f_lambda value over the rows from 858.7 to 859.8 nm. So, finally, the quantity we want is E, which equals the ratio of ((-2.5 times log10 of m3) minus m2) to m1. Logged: -1.21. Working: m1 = 16.2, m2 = 16.5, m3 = 15.8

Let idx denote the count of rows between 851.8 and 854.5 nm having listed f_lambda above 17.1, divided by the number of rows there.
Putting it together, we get 0.07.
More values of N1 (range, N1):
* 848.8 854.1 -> 0.249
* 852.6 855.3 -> 0.255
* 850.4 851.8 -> 0.239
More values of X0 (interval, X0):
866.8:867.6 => 1.80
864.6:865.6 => 1.73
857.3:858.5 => 1.55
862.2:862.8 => 1.76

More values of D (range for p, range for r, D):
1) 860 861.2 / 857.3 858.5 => 191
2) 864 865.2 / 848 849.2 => 195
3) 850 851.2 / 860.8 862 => 212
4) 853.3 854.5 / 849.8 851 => 193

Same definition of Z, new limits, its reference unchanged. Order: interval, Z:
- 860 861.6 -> 0.11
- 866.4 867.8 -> -0.21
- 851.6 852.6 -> 0.40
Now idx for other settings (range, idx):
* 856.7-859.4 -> 0.00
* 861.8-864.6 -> 0.29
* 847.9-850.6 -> 0.14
